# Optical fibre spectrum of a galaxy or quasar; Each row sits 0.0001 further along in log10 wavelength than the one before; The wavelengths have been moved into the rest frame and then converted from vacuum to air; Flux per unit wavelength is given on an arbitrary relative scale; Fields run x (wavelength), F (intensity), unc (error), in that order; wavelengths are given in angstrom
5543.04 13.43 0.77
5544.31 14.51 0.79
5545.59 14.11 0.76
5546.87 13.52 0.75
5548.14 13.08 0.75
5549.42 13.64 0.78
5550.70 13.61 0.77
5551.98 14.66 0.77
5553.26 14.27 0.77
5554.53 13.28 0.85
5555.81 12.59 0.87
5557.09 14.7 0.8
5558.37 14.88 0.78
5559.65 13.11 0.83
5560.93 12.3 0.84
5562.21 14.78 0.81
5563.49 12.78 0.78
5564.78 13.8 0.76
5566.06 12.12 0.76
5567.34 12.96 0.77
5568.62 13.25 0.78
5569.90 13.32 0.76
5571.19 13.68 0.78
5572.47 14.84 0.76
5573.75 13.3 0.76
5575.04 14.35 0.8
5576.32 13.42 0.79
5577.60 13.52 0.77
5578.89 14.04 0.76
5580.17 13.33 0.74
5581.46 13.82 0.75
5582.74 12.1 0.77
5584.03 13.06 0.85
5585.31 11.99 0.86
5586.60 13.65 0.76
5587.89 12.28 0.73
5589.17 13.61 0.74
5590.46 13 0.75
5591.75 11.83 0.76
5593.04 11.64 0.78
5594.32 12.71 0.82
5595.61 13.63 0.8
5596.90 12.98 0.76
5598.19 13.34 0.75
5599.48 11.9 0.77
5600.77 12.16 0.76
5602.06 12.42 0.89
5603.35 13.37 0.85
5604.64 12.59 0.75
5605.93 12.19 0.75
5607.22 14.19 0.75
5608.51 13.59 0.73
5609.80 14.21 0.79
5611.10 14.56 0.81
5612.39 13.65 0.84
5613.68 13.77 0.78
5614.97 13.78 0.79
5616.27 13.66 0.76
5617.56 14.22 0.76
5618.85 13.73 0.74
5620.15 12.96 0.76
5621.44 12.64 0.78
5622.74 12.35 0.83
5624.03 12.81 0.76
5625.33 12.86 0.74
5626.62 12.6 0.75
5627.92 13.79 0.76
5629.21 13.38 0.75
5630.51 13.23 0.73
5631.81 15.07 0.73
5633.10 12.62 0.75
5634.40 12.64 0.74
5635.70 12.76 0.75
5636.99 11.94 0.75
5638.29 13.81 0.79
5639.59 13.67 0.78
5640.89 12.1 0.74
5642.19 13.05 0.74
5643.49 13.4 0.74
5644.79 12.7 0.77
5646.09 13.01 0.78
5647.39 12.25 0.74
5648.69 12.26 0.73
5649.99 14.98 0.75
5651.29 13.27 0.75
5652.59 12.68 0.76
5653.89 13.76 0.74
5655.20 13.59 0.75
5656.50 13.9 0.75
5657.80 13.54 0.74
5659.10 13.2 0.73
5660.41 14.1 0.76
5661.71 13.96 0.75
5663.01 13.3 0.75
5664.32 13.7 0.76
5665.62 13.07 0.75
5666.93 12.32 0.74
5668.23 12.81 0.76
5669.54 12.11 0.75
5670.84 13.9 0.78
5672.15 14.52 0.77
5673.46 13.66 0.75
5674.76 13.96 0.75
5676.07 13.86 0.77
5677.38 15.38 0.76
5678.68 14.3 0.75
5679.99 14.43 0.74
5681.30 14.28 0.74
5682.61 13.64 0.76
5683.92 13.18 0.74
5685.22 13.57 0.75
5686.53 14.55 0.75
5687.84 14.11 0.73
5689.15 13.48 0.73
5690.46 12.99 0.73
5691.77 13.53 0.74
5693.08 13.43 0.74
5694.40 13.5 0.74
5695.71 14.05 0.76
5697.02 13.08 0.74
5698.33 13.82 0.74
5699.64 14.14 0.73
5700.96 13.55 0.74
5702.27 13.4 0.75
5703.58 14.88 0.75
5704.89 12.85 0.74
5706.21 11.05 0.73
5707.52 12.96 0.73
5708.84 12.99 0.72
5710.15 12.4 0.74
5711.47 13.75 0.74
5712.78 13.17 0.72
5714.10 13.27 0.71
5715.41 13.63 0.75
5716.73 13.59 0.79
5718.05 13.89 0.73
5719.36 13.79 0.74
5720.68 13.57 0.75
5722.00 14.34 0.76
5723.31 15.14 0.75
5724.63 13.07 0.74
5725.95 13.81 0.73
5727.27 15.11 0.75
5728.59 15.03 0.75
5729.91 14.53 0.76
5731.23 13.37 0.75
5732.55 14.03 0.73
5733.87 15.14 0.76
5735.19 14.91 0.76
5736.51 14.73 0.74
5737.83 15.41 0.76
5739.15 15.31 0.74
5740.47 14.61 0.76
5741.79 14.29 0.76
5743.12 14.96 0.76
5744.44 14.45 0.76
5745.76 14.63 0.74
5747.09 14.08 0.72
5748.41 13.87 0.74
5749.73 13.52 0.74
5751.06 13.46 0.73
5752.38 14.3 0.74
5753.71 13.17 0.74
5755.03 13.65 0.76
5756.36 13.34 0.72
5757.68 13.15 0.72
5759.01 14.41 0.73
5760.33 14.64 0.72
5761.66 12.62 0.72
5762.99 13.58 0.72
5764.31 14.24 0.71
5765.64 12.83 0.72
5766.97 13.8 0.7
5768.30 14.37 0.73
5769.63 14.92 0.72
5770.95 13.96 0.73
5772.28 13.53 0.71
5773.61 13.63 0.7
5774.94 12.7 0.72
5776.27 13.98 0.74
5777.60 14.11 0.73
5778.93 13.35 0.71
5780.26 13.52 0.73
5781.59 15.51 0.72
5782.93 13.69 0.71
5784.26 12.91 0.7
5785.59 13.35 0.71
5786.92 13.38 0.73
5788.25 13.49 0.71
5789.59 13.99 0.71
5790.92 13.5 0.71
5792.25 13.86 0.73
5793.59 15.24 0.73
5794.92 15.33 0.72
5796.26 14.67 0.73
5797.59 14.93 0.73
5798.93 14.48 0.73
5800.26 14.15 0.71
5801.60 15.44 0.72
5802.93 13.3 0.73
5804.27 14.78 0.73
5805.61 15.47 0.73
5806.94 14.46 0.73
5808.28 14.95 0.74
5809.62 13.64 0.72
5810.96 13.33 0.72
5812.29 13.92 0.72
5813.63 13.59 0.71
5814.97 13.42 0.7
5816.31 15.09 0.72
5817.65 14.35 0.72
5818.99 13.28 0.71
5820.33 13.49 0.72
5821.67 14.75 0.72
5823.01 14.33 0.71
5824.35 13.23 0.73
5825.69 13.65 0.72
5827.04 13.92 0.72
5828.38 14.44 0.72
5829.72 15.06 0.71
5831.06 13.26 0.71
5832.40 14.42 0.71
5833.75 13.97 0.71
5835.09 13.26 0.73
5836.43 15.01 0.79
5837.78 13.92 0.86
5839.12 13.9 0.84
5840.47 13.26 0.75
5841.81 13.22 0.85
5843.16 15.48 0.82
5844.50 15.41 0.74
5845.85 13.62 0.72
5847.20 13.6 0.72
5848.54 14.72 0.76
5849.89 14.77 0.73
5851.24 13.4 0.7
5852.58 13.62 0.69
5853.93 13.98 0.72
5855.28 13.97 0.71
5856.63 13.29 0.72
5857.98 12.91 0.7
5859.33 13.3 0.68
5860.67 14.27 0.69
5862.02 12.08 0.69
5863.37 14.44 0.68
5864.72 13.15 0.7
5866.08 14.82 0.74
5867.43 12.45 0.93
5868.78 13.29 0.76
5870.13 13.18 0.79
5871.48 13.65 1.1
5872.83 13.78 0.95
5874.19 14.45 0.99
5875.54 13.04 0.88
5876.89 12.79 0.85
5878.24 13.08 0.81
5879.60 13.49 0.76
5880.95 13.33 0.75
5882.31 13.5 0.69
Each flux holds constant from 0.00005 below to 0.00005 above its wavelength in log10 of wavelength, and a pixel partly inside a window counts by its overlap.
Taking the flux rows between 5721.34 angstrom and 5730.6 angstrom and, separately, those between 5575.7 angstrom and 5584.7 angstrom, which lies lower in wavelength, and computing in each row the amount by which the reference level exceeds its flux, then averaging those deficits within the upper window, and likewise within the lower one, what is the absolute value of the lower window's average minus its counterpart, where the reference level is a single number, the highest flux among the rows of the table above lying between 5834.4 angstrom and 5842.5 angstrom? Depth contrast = 1.1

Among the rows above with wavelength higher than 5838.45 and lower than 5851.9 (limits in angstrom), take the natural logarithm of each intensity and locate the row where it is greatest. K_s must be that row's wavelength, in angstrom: 5843.16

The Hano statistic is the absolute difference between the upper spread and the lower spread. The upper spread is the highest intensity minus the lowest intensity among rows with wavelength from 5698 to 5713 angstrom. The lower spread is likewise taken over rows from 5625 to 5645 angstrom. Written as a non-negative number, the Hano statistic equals 0.70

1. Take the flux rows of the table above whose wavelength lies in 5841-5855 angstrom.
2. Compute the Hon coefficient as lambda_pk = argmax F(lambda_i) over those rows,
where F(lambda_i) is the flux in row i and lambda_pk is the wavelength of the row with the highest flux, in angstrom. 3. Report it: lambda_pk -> 5843.16 angstrom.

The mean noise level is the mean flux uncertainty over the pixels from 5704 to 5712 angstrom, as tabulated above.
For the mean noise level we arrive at 0.73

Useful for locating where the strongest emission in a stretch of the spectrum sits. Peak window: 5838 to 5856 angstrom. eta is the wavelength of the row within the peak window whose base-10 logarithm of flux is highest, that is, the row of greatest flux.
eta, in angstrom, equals 5843.16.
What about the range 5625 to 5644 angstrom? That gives 5631.81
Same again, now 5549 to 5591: 5558.37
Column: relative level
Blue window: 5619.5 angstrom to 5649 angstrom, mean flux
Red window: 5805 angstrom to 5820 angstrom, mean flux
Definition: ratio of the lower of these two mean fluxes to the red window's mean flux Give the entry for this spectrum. 0.92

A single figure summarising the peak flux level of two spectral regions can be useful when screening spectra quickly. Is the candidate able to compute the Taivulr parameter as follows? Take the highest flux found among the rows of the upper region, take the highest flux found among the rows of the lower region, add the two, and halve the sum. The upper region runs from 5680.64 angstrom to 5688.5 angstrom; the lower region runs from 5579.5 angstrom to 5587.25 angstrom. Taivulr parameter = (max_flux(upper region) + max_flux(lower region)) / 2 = 14.2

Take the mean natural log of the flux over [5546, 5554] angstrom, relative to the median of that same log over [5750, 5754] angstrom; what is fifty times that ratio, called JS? 50.5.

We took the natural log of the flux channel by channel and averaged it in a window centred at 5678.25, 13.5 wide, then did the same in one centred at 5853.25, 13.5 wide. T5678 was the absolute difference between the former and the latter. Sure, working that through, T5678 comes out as 0.026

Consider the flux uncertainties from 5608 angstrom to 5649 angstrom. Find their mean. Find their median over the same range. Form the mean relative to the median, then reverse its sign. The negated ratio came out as -1.01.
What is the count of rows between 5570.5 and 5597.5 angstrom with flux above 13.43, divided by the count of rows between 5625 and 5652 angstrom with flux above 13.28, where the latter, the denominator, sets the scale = 1.3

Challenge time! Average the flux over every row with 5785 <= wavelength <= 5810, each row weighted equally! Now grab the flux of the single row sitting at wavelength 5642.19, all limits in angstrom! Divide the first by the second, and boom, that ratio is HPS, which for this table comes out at 1.10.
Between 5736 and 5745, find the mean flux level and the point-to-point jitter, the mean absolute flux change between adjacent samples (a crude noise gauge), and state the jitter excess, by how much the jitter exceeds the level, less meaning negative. -14.3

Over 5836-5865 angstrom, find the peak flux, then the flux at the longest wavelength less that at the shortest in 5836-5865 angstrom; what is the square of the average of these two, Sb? 46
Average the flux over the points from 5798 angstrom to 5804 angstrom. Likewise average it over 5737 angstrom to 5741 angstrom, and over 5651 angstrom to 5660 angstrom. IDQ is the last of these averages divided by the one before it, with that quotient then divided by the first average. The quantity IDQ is 0.062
